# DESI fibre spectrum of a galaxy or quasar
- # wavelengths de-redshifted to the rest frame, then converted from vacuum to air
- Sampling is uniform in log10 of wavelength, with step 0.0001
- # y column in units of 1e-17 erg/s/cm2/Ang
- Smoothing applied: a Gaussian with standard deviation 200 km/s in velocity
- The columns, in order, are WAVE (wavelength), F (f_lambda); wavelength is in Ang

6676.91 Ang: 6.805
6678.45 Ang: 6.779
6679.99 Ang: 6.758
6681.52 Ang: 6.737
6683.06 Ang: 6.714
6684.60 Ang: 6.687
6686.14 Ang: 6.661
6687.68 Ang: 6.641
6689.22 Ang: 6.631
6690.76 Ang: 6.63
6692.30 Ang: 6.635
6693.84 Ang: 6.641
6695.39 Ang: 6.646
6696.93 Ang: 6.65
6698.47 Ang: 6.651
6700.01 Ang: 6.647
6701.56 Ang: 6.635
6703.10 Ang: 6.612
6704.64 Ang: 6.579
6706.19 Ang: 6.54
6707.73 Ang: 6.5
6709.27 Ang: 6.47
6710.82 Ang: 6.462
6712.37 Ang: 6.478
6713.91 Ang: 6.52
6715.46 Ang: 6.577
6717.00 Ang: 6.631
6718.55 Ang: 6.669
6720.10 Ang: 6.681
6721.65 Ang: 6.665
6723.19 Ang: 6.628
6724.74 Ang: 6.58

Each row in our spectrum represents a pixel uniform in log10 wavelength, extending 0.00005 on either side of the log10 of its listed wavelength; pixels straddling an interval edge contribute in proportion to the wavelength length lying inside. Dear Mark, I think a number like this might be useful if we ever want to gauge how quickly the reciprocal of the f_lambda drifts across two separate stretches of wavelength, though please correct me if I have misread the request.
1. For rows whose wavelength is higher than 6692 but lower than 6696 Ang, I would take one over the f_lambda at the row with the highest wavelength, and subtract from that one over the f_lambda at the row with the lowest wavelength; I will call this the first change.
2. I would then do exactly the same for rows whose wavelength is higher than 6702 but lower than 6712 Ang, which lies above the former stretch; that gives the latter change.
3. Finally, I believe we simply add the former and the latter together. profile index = 0.0033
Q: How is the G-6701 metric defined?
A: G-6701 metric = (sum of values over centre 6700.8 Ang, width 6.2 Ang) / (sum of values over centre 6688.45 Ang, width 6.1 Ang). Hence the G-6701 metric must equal 1.0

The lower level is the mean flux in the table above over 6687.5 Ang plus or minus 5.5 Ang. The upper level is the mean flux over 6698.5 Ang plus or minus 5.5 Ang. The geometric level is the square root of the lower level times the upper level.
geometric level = 6.65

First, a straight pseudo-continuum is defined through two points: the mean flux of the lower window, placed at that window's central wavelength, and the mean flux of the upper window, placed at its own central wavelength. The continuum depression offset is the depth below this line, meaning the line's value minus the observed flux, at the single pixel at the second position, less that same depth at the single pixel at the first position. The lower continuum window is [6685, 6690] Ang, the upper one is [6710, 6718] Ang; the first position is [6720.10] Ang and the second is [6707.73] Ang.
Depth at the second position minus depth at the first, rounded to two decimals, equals 0.23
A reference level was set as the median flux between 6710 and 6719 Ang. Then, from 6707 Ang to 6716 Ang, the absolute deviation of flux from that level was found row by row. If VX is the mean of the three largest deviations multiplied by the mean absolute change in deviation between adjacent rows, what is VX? 0.0015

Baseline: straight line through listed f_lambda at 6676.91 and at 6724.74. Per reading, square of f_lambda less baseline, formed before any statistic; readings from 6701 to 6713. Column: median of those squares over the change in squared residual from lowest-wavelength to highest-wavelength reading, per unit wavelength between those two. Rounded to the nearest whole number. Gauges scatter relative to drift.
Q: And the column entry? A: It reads 10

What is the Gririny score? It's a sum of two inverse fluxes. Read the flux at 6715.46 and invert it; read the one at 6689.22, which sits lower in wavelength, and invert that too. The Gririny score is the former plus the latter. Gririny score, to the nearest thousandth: 0.303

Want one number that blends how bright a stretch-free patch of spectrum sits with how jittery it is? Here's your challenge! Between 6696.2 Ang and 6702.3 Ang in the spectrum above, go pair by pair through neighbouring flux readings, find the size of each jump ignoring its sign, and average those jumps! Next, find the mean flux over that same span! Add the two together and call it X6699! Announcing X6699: 6.65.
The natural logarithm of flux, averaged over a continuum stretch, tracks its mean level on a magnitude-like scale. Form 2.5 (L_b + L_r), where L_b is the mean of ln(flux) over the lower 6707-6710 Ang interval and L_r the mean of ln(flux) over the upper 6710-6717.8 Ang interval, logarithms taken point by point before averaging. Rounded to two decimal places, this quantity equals 9.37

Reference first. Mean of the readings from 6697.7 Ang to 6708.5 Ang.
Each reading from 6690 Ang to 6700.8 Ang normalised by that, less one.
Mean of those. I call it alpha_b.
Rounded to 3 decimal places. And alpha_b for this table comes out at 0.007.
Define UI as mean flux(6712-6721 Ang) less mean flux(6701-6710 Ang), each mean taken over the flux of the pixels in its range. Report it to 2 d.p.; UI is 0.04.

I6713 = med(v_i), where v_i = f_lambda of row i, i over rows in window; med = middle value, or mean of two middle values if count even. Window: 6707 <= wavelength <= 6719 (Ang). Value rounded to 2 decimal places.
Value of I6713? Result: 6.51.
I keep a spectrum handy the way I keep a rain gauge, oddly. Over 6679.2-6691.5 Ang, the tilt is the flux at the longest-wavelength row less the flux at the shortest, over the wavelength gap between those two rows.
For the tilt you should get -0.012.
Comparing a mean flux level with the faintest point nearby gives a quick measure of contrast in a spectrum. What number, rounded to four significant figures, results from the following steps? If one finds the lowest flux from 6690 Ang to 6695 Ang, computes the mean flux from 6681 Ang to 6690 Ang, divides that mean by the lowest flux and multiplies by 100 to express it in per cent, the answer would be 100.7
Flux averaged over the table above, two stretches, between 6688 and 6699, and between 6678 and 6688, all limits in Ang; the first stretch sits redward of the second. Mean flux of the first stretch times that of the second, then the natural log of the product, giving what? 3.80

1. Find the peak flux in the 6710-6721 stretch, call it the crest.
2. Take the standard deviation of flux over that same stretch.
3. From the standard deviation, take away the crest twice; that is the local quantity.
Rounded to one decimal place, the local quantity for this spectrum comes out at -13.3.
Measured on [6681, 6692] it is -13.4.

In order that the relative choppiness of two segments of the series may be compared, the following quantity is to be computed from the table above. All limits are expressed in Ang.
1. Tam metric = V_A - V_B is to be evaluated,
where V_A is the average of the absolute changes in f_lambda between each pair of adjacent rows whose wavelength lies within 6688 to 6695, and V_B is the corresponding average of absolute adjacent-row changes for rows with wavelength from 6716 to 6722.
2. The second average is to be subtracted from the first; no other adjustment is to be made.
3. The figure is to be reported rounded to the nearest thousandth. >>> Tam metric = -0.018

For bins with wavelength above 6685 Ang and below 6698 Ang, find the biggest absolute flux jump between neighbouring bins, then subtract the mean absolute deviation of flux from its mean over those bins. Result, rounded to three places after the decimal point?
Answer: 0.012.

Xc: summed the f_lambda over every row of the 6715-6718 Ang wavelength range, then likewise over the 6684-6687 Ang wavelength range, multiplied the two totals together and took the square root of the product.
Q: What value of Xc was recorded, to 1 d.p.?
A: 13.3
